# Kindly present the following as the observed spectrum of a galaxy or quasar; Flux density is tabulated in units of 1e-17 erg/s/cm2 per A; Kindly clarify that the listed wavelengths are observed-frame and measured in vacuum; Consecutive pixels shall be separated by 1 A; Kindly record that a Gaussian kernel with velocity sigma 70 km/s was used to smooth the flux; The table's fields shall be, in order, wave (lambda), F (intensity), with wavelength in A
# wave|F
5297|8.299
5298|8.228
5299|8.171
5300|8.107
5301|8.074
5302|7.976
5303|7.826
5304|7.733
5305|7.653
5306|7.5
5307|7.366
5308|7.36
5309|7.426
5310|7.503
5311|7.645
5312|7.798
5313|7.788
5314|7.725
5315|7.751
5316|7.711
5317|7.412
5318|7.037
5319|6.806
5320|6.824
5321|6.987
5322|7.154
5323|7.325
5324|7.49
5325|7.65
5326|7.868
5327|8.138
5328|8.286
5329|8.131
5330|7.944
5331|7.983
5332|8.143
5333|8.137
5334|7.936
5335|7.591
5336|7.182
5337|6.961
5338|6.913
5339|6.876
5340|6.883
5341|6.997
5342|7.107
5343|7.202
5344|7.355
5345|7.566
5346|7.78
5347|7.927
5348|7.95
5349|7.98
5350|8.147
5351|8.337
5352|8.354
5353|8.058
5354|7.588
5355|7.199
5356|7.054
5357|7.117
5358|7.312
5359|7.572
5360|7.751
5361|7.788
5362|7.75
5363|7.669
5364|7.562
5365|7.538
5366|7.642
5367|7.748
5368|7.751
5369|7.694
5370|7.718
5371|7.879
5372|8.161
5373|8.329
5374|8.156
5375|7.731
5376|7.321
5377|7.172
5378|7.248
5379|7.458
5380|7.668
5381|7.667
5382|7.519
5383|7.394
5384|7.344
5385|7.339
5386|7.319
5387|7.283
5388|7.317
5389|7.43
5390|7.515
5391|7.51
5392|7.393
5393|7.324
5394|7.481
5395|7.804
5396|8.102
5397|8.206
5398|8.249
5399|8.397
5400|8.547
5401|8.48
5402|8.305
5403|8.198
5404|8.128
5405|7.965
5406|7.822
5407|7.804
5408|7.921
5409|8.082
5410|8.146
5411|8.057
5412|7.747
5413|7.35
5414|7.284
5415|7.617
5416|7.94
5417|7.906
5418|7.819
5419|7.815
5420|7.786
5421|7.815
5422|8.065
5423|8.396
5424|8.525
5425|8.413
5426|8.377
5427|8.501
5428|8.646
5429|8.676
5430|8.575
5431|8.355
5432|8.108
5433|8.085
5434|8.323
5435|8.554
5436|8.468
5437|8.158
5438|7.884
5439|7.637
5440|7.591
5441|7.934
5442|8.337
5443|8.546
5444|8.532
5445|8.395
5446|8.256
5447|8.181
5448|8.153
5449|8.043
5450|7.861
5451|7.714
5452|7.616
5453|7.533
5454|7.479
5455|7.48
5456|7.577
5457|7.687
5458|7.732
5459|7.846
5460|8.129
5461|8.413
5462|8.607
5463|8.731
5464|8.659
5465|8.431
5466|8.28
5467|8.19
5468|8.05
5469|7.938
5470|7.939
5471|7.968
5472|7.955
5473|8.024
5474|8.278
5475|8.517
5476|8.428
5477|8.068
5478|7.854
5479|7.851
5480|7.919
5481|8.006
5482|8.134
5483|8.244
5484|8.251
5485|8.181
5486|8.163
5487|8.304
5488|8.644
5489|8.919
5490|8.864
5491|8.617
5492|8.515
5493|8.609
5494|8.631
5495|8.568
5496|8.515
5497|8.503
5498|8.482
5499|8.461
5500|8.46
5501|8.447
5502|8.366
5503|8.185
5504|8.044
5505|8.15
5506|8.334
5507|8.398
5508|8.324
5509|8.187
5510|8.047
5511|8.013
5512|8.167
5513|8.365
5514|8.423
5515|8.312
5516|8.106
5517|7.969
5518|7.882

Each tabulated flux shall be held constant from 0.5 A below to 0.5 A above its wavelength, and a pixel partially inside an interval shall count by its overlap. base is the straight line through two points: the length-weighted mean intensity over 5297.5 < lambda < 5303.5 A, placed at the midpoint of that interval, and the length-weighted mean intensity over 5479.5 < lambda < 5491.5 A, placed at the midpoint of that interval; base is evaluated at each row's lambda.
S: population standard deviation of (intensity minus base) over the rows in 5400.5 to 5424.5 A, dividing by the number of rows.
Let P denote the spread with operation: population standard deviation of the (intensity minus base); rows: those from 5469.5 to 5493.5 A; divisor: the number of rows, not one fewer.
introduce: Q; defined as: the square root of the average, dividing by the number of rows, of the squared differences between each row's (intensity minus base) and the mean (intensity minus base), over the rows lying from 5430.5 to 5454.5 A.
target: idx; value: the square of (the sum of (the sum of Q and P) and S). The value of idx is 0.89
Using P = 0.30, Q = 0.34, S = 0.303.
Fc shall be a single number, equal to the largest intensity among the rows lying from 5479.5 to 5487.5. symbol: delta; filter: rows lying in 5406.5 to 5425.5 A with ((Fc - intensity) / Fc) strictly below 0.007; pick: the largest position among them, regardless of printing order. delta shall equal 5425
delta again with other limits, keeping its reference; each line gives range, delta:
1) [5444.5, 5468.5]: 5466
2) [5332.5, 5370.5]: 5352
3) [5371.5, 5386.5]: 5373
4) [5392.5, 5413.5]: 5402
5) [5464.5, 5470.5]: 5466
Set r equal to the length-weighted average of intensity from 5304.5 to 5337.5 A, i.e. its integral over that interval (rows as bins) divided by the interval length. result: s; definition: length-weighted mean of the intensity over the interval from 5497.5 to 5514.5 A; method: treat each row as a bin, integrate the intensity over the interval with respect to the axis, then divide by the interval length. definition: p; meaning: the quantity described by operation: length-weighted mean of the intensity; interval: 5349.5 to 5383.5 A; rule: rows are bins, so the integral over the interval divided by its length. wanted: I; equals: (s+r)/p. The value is 2.07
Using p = 7.68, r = 7.6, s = 8.29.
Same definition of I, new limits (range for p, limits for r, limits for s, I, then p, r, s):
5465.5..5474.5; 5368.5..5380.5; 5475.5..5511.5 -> 1.99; 8.07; 7.7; 8.32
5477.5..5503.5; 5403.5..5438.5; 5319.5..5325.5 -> 1.83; 8.37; 8.1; 7.24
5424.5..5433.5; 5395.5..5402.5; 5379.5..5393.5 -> 1.87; 8.42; 8.3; 7.43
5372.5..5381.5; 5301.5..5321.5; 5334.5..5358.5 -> 1.96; 7.64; 7.5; 7.48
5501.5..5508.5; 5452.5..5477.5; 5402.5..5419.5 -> 1.93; 8.26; 8.1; 7.86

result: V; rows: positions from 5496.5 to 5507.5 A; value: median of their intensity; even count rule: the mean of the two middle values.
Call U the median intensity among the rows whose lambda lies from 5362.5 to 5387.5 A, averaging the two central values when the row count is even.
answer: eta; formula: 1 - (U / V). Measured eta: 0.090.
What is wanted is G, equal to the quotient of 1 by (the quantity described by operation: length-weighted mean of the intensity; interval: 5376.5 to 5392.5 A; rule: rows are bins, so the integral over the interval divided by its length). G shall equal 0.135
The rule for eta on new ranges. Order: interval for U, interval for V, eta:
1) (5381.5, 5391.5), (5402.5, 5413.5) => 0.075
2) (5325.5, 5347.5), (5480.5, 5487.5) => 0.061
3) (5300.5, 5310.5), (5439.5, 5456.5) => 0.045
